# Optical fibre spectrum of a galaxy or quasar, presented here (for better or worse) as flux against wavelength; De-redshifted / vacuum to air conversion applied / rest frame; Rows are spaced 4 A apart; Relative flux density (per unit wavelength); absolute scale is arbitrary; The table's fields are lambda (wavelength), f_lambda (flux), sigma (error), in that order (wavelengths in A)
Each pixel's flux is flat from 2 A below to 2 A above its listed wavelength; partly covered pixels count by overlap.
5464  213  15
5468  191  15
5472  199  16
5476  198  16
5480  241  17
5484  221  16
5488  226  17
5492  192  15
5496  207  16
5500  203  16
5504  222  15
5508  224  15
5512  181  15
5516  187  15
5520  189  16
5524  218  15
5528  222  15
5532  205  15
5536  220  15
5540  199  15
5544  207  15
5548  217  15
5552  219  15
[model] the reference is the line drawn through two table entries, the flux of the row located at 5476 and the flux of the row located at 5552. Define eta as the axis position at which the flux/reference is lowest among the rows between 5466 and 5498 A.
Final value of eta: 5492 A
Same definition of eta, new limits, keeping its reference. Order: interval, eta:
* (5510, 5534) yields 5512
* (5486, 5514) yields 5512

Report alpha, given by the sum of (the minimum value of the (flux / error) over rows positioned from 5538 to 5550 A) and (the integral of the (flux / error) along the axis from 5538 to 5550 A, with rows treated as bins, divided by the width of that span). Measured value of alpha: 27.1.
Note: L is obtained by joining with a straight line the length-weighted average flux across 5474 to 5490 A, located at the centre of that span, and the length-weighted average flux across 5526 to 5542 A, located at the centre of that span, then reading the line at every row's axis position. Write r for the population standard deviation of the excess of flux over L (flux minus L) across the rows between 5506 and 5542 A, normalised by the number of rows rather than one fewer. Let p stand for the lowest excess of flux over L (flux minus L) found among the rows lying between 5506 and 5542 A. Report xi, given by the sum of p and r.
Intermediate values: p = -35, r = 16.3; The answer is -18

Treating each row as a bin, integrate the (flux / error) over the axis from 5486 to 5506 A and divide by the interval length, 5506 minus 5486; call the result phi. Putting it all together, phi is 13.3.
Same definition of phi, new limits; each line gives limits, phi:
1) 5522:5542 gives 14.2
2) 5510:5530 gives 13.1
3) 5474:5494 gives 13.3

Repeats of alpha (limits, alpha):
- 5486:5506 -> 26.0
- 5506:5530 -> 25.2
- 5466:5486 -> 25.5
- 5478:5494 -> 26.3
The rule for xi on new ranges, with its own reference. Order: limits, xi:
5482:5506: -16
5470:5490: -7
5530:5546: -4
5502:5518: -16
